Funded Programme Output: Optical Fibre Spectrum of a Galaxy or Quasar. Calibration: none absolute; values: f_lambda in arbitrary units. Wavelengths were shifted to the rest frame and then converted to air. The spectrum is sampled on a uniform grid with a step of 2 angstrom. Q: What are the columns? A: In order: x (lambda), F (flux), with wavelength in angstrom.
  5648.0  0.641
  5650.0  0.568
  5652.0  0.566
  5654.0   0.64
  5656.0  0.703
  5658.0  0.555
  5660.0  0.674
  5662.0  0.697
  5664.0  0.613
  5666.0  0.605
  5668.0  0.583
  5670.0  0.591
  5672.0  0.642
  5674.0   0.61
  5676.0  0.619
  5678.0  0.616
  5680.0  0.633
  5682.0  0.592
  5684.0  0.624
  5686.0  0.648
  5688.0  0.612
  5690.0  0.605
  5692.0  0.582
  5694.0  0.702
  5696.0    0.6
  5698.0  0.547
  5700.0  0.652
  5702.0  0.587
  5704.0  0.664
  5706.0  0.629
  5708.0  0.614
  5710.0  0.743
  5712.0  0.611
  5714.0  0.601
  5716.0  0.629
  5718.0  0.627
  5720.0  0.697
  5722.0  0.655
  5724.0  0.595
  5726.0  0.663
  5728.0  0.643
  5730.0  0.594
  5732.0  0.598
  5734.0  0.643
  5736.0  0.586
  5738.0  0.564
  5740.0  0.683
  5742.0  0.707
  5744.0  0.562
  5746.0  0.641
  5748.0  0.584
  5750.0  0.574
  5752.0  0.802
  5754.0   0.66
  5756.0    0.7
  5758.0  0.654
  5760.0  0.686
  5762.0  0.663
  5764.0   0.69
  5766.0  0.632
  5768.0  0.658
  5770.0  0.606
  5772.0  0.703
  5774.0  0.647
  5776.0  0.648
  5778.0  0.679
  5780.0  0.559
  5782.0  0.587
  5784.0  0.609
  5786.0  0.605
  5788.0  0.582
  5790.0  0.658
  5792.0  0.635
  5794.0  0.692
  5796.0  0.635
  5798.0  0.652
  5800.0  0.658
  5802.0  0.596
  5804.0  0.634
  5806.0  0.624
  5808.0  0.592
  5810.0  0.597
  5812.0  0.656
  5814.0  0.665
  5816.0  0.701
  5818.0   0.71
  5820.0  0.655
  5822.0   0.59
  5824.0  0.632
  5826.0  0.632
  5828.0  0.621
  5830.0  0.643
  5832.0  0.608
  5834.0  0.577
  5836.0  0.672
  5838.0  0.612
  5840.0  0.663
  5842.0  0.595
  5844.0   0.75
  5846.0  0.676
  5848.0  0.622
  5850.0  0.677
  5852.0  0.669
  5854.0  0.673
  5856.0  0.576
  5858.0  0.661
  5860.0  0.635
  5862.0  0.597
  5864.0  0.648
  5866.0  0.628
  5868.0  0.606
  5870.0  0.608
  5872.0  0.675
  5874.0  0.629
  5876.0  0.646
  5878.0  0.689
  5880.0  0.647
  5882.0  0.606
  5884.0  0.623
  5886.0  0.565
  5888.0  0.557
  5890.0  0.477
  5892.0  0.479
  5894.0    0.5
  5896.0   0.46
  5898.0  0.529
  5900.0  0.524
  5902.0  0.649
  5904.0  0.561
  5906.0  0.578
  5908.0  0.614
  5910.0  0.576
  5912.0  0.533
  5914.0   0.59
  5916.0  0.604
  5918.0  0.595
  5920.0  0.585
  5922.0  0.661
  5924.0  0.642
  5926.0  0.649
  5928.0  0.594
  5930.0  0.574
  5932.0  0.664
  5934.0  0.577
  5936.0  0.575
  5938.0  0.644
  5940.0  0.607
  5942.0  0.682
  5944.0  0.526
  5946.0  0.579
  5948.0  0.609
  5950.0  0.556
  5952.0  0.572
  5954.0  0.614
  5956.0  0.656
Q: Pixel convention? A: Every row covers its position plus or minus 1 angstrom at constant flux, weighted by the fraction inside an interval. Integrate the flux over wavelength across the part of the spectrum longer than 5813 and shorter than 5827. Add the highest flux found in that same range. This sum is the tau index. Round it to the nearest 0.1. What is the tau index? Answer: 9.9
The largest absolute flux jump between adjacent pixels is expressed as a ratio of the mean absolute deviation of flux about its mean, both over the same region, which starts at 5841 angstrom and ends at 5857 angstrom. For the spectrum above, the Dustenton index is 3.62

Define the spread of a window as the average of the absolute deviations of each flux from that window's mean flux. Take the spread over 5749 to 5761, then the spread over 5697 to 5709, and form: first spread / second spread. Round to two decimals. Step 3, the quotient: 1.52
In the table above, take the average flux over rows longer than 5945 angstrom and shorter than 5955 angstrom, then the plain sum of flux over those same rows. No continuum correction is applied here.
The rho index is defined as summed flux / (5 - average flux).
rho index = 0.664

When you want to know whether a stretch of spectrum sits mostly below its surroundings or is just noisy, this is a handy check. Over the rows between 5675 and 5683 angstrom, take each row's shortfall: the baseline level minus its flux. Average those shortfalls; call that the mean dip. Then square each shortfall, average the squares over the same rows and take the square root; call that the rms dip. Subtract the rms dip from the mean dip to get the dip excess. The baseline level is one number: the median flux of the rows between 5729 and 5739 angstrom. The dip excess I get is -0.047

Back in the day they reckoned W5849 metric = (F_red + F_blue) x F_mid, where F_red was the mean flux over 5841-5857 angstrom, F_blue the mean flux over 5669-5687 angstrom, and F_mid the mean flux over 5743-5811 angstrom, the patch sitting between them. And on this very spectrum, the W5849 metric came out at 0.81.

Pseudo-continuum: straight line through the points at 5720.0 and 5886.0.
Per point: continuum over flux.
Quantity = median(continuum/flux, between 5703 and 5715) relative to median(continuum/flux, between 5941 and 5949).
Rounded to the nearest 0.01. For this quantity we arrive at 1.31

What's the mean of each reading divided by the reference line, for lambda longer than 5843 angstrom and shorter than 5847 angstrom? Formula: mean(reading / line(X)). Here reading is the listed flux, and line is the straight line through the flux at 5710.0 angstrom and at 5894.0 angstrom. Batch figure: 1.26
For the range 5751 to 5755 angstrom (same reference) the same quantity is 1.07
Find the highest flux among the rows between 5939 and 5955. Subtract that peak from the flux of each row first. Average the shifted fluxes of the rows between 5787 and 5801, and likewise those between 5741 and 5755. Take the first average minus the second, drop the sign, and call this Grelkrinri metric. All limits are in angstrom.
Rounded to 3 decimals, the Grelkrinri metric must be 0.003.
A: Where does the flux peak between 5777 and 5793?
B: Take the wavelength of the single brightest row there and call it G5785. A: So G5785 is 5778.0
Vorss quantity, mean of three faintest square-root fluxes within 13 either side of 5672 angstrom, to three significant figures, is 0.767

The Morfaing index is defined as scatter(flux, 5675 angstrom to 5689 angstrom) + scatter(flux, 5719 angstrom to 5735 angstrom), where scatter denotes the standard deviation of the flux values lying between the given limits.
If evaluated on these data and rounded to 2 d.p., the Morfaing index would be 0.05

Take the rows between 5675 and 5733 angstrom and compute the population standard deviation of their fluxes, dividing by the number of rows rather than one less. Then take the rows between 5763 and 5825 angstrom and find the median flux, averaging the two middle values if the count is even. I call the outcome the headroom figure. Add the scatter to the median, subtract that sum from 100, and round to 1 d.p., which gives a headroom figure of 99.3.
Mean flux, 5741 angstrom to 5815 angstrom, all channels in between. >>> 0.641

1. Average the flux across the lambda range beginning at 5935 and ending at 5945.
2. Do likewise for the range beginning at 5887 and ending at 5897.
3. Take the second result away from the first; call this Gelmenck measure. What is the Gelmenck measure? 0.11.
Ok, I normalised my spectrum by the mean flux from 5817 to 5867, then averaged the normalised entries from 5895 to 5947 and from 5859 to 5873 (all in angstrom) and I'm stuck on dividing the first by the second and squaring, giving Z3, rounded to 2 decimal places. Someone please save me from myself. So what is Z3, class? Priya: 0.89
